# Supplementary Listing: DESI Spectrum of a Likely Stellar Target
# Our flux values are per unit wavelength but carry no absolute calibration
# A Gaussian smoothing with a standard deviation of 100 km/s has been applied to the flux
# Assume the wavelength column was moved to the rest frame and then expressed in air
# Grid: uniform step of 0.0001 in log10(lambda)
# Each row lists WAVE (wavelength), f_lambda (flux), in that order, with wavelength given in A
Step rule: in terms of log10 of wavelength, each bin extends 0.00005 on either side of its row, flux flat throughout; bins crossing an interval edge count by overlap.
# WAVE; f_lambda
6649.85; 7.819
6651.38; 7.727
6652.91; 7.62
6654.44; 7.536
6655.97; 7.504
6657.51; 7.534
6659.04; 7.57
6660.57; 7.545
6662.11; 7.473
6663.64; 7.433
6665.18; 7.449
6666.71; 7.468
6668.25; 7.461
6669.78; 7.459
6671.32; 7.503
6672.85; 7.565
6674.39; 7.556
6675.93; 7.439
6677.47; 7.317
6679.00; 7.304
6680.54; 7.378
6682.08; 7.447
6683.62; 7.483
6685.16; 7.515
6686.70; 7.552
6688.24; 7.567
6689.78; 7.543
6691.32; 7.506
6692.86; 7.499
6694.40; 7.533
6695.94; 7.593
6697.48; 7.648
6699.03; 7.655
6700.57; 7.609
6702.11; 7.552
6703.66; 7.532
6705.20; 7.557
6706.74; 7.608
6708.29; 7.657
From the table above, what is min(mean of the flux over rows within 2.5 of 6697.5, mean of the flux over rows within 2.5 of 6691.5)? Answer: 7.52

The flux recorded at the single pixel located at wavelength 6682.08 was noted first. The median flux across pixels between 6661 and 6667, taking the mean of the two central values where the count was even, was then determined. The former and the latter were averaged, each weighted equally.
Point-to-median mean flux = 7.45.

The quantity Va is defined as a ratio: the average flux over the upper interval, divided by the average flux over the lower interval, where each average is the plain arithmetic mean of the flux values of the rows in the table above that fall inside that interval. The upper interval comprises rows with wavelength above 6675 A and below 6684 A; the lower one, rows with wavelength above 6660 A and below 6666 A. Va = 0.99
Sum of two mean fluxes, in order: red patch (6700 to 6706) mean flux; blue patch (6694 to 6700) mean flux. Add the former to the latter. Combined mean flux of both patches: 15.2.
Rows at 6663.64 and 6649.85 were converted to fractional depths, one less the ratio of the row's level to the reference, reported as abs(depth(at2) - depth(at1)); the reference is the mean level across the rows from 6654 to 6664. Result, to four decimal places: 0.0514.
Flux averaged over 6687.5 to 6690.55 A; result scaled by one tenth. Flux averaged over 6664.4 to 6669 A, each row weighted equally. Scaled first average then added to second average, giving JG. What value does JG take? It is 8.21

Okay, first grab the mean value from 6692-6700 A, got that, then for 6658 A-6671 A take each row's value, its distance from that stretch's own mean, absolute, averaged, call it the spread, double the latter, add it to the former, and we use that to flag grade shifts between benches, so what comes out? 7.661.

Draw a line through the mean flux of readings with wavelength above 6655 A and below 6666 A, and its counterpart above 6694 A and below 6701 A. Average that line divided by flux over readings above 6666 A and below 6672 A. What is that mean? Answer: 1.007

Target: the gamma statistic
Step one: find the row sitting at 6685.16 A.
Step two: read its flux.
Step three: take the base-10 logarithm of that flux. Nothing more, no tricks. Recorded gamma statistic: 0.876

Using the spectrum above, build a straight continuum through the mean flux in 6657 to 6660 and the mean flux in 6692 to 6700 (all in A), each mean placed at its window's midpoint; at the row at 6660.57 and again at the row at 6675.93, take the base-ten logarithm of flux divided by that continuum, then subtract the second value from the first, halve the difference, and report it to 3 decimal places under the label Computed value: 0.003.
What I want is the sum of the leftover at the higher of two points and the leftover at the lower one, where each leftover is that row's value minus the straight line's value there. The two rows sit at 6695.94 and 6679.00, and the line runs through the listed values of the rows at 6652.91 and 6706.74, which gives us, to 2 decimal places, -0.33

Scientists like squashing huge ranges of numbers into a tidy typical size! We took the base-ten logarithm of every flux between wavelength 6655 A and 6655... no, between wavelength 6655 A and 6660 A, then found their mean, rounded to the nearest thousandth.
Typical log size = 0.877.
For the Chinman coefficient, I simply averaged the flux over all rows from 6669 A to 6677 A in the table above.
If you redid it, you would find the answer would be 7.50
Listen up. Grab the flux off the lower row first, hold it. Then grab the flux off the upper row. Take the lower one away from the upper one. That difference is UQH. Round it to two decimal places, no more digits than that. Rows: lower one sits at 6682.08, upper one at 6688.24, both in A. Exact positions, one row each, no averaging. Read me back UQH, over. 0.12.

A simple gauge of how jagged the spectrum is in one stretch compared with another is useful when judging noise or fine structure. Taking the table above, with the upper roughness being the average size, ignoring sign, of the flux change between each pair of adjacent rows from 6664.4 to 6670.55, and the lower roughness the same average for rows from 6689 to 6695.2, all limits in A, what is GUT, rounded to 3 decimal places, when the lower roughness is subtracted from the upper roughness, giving -0.017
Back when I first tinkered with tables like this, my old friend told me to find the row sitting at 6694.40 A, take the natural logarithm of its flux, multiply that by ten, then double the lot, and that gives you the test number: 40.4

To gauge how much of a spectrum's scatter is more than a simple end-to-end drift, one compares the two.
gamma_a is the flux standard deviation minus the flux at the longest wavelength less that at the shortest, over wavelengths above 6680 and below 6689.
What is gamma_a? -0.12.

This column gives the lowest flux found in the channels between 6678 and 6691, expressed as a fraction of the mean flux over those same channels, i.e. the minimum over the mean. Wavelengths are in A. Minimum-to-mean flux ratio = 0.977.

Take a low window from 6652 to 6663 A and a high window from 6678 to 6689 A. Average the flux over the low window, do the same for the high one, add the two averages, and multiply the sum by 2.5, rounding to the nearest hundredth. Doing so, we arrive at 37.51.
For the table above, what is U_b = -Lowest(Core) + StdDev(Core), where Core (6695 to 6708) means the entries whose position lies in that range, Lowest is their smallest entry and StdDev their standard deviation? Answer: -7.49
